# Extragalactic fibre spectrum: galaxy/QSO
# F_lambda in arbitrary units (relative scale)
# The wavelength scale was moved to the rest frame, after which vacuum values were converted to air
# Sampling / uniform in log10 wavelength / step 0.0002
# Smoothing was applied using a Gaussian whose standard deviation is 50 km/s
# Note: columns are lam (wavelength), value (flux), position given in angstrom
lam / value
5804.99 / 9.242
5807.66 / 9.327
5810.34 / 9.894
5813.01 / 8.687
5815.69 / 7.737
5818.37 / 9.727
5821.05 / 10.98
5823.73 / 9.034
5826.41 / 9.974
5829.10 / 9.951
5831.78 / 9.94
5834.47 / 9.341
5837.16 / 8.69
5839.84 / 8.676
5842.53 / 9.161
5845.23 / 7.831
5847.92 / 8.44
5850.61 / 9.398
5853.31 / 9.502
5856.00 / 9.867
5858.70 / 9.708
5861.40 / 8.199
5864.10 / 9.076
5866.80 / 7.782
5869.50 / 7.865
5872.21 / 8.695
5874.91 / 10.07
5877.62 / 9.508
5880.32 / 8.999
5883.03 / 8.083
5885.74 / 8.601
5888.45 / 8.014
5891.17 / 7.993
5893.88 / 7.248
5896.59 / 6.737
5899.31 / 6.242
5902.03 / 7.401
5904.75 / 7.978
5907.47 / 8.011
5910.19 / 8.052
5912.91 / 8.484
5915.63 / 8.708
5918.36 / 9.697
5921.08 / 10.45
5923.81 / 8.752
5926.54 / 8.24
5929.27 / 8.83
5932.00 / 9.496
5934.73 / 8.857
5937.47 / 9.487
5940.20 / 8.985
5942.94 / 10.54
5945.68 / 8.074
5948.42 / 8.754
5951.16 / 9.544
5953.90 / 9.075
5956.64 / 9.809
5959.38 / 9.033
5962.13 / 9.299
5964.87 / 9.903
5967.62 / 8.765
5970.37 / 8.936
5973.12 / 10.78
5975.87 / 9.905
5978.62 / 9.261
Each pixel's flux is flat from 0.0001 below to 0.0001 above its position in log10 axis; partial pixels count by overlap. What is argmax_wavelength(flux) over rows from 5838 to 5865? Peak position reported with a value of 5856.00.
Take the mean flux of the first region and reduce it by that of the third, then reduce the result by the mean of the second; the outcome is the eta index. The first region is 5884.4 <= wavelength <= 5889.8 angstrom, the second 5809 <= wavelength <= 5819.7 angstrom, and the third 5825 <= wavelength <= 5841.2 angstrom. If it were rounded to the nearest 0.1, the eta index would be -10.1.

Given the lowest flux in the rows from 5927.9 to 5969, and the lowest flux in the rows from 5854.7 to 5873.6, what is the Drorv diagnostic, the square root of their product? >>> 7.93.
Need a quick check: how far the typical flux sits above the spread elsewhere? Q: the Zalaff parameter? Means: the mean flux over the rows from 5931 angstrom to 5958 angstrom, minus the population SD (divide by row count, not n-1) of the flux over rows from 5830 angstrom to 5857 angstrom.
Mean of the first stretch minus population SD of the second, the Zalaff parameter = 8.63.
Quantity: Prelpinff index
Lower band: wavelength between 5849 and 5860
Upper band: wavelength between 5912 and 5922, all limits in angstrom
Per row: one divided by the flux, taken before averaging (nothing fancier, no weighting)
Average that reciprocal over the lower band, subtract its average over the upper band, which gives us -0.004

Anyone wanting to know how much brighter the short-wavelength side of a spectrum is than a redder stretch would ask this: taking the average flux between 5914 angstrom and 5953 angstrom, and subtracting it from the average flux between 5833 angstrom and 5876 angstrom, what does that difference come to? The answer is -0.3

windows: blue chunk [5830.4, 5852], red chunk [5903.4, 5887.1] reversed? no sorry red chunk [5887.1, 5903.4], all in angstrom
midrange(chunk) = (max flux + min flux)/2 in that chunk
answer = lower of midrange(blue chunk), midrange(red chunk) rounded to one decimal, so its 7.1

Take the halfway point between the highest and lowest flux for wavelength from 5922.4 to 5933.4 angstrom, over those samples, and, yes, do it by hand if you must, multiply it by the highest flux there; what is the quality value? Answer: 84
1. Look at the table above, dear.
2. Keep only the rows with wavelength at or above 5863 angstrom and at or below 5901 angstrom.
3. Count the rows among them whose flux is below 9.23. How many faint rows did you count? 12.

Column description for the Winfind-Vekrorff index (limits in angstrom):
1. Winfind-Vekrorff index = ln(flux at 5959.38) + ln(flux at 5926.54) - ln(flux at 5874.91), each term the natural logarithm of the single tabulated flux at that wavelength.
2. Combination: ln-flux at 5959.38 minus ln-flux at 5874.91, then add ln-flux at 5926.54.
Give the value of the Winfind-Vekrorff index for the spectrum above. 2.00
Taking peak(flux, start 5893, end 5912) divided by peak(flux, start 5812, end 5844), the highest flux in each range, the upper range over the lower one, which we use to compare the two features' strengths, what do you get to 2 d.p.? 0.73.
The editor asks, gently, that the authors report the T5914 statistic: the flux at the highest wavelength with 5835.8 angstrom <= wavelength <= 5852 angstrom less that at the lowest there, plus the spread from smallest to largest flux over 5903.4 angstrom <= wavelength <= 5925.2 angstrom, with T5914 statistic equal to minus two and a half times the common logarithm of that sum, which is -1.26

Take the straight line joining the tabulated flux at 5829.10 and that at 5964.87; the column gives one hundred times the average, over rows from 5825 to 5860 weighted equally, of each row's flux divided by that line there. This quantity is 93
